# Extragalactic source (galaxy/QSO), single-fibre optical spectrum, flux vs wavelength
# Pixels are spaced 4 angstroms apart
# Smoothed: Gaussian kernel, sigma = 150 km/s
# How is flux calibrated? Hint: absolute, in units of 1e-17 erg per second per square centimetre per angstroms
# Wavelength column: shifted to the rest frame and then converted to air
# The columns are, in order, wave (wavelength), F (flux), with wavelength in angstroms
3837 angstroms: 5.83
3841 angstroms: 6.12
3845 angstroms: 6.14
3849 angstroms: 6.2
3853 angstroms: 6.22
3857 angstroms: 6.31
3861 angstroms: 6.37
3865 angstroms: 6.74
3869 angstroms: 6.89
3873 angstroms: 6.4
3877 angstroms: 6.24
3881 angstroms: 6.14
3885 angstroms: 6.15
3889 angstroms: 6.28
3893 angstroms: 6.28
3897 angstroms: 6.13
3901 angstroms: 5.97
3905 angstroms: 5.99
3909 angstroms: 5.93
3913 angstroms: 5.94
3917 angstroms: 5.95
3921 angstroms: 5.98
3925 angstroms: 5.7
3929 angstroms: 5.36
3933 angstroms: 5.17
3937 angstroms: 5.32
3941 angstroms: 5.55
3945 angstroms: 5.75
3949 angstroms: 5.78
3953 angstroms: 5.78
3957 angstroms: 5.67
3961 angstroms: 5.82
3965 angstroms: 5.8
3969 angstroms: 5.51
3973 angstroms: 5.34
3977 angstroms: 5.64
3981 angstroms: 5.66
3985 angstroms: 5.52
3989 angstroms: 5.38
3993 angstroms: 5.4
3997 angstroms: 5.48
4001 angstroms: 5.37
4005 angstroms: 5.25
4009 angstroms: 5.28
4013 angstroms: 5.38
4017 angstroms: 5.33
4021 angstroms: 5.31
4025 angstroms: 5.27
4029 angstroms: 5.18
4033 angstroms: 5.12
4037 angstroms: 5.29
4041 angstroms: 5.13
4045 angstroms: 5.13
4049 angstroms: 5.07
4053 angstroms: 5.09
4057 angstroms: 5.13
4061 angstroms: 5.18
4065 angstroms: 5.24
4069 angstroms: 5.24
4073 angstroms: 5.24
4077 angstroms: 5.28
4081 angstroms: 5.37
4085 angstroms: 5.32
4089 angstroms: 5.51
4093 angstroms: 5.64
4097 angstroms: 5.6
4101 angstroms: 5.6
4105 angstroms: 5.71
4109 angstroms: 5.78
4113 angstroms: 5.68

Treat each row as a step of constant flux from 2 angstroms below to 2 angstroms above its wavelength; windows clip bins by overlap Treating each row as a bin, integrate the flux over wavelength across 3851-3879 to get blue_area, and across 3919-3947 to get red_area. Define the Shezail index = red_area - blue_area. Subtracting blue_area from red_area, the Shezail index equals -25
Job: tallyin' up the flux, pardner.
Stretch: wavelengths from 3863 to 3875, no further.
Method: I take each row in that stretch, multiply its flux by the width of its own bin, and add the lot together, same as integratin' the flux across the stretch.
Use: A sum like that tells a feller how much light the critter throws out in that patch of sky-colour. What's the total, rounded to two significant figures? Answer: 80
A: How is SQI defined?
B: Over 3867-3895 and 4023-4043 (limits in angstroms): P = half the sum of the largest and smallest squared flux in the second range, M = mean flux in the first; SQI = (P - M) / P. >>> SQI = 0.766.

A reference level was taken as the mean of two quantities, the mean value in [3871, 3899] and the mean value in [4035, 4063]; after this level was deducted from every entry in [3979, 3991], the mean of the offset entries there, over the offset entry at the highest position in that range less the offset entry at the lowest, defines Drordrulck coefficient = 0.6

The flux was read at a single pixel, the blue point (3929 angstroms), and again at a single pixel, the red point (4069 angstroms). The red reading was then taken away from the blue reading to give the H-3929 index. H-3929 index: 0.1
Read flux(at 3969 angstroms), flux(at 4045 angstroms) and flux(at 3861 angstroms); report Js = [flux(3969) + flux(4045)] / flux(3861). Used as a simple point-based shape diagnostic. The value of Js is 1.67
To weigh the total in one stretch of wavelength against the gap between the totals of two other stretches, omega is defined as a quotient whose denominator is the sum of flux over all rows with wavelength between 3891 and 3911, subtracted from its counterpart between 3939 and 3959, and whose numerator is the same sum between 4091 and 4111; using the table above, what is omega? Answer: -16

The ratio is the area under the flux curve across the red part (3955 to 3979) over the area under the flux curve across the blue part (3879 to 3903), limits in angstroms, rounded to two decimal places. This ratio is 0.91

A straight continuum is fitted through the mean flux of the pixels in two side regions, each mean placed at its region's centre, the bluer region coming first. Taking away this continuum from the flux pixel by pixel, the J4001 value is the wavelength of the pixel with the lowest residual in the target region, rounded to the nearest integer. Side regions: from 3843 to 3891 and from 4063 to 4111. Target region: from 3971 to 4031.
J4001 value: 3973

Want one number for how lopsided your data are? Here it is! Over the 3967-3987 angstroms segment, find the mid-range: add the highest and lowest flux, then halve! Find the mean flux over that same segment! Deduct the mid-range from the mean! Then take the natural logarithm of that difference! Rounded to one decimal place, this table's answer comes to -3.4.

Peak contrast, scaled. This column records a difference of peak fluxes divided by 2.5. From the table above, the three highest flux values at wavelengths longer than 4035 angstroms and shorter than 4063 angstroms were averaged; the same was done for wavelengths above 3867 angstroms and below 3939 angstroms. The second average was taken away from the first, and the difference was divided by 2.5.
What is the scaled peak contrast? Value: -0.53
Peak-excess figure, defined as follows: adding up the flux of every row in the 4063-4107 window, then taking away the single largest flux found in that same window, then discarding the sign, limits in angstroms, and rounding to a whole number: 54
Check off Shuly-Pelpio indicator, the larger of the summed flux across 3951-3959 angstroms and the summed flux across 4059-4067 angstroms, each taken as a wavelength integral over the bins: 45.8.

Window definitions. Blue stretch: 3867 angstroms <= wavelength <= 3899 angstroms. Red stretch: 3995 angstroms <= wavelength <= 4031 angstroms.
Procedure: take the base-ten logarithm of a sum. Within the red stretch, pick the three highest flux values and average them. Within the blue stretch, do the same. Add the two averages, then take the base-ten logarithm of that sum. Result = 1.077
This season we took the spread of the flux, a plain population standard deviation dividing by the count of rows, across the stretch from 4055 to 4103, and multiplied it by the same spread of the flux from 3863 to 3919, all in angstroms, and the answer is 0.049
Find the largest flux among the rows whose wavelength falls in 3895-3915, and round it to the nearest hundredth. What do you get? 6.13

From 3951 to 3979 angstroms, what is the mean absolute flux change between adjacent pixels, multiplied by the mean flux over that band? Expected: 1.0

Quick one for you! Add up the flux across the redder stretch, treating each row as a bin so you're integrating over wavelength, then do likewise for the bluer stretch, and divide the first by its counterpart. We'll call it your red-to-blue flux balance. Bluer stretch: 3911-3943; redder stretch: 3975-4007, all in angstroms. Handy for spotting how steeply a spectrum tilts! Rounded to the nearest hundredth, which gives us 0.97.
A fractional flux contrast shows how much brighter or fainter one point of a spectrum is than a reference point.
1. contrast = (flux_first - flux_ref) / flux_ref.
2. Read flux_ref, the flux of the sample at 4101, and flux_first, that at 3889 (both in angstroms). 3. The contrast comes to 0.12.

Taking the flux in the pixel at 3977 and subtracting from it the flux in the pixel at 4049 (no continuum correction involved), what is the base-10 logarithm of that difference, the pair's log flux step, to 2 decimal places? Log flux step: -0.24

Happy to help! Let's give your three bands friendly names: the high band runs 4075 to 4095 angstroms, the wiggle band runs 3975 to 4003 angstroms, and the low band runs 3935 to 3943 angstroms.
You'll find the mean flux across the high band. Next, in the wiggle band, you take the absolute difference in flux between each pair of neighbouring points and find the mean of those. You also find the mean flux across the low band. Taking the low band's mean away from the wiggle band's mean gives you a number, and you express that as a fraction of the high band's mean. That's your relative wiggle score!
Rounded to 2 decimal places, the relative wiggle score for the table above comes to -0.99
